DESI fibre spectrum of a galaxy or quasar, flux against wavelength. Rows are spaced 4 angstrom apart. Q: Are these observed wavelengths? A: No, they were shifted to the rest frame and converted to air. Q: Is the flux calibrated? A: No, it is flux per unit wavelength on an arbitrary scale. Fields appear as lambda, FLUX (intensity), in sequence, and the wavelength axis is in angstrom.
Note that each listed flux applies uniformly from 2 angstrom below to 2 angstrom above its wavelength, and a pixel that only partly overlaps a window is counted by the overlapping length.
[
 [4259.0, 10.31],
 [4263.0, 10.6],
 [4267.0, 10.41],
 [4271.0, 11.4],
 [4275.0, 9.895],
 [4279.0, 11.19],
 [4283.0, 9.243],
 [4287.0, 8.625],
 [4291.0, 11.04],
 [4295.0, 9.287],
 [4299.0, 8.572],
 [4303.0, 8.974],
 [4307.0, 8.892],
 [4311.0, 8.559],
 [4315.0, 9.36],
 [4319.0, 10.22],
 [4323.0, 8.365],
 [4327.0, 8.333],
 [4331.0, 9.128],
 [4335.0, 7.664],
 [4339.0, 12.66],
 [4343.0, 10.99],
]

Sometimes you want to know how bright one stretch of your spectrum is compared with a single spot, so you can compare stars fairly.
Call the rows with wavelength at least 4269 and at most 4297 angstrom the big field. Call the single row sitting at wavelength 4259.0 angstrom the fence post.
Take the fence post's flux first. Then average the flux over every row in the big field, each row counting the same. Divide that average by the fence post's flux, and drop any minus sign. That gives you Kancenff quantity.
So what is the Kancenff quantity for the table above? 0.98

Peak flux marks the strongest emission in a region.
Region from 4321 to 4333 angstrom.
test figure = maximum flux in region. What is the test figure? 9.128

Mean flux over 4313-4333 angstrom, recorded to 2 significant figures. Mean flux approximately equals 9.1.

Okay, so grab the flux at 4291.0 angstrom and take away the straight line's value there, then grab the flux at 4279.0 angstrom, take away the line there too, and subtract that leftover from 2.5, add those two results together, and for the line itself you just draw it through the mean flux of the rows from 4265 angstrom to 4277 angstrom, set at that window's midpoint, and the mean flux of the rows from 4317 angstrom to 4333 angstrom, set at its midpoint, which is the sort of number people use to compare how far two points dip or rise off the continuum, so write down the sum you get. 2.70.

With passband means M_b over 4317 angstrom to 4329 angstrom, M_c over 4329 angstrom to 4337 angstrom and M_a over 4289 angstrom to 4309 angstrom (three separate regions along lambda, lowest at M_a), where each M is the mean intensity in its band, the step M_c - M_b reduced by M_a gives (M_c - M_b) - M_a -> -9.9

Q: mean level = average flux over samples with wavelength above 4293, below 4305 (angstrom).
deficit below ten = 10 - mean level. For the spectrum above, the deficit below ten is 1.1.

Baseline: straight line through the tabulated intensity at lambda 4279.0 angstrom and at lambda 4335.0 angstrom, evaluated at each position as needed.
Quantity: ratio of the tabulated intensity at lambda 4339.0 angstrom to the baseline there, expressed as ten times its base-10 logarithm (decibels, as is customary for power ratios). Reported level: 2.3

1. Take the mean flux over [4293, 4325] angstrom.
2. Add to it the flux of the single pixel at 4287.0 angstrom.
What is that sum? 17.7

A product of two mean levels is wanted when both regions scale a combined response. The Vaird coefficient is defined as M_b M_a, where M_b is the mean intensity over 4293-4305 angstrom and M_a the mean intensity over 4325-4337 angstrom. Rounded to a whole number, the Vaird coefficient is 75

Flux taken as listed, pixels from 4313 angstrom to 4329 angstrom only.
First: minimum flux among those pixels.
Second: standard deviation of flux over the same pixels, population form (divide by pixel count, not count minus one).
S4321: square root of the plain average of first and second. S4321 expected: 2.13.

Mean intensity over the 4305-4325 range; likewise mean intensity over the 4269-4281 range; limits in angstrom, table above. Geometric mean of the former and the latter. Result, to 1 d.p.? 9.9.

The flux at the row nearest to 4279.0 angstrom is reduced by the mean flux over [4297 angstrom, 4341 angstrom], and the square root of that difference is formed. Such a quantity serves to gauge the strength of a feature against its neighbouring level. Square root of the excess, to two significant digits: 1.4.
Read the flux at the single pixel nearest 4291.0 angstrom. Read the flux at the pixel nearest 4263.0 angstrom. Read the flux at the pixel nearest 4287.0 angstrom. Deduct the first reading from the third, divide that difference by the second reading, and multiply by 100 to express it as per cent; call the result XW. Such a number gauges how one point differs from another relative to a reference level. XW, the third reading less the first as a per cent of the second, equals -23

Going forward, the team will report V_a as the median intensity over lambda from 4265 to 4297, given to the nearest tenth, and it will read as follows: 10.2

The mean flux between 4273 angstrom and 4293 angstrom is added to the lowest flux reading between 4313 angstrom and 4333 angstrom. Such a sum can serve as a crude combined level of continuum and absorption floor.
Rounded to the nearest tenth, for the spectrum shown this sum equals 18.3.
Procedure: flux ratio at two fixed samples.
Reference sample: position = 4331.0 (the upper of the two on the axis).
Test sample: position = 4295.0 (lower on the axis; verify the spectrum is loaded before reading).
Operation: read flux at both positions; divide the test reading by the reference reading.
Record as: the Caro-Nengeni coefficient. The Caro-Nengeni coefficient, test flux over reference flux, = 1.02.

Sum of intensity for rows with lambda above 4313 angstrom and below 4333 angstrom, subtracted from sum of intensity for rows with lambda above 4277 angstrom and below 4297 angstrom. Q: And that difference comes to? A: 4.0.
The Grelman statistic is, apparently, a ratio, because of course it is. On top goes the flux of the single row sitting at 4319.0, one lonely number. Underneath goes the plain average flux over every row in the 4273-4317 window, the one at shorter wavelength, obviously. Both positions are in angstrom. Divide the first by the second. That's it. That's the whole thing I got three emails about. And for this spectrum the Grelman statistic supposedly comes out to 1.08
